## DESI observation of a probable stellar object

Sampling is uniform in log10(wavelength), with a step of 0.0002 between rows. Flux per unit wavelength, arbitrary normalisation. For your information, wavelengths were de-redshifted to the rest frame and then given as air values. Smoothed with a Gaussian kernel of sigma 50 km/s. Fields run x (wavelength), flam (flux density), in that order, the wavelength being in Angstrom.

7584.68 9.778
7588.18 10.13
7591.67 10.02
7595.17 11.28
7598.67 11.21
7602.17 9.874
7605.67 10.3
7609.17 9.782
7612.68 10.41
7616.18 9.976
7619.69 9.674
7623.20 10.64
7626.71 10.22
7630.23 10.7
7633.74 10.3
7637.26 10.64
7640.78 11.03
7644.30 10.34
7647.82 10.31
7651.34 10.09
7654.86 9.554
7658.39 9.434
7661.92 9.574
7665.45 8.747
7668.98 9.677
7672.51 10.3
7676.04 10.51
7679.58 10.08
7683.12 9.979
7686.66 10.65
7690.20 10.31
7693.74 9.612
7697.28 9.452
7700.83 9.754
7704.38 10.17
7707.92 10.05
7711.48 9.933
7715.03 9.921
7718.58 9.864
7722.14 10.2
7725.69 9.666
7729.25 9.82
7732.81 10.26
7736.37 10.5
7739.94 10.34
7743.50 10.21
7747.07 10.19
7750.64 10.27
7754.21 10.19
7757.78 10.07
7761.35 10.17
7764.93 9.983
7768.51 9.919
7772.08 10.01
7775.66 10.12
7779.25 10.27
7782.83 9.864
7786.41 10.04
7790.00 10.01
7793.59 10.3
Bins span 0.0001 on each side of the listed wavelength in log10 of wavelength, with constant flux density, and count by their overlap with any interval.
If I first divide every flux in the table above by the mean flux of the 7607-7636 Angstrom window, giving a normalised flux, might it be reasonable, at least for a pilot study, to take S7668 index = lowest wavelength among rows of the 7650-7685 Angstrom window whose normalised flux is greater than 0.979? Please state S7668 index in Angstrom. 7651.34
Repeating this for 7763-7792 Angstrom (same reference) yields 7772.08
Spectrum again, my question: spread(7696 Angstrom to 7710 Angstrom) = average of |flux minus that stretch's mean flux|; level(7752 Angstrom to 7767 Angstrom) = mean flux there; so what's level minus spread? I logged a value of 9.85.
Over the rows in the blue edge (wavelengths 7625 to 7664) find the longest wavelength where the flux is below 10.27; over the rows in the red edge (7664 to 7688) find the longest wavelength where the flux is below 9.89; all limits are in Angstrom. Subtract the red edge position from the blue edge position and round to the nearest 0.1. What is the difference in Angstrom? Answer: -7.1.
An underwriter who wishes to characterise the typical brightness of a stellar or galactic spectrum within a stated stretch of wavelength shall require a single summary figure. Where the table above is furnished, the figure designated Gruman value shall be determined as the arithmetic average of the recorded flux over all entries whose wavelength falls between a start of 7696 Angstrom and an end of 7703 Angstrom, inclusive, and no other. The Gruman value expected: 9.6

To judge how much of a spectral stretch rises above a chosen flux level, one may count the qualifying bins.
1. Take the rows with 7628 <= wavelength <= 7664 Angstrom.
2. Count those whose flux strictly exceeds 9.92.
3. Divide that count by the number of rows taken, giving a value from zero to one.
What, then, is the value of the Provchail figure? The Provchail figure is 0.70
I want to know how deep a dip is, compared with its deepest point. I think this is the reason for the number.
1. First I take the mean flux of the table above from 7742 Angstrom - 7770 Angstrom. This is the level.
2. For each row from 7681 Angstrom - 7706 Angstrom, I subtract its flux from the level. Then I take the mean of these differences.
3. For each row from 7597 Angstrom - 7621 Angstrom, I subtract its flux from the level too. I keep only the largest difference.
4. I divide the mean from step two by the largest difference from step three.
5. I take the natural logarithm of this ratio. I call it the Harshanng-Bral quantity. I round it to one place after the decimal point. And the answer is -1.2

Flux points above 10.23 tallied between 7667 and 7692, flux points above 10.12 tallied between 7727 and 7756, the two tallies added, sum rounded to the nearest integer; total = 11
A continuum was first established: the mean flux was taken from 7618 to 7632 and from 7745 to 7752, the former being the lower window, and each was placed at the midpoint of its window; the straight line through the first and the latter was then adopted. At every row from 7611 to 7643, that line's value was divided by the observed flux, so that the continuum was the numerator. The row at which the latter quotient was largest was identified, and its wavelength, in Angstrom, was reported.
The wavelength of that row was 7619.69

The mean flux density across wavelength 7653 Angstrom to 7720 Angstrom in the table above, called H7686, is 9.9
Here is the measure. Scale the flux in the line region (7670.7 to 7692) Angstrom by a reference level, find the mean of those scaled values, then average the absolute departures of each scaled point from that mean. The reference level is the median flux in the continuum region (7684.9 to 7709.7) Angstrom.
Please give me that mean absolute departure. 0.0184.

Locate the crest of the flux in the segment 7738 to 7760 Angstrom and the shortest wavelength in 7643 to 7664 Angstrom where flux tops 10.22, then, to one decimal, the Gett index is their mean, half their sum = 7692.1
